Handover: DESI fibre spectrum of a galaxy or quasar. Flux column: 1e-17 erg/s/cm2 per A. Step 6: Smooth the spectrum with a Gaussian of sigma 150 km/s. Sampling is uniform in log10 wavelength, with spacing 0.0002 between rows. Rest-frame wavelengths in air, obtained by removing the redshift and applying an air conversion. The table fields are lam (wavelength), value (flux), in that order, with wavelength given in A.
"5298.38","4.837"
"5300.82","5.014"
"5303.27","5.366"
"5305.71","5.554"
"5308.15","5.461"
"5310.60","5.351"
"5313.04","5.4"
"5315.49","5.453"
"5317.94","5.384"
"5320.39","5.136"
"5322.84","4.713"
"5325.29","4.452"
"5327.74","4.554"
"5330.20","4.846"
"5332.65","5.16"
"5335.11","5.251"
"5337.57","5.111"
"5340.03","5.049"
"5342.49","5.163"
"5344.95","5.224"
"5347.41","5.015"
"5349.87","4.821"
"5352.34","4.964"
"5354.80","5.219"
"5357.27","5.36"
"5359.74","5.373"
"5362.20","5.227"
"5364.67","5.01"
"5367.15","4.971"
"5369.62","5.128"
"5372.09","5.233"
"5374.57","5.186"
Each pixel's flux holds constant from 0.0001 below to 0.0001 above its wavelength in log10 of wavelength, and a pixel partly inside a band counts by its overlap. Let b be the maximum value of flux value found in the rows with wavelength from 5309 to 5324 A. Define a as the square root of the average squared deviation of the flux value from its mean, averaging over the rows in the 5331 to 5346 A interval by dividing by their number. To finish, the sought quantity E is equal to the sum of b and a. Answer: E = 5.52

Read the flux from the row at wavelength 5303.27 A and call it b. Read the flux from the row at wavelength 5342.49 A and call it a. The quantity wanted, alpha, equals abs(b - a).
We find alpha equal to 0.20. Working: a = 5.163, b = 5.366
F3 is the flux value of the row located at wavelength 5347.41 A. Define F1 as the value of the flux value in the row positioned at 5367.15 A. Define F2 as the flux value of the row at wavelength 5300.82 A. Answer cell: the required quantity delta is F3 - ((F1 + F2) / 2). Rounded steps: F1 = 4.971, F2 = 5.014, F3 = 5.015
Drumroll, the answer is 0.0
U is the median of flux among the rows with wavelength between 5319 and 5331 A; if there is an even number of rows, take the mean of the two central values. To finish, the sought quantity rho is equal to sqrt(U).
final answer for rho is 2.17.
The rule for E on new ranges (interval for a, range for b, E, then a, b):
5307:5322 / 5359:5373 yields 5.48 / 0.109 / 5.373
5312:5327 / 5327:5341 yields 5.63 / 0.380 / 5.251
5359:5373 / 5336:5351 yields 5.36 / 0.138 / 5.224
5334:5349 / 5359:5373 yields 5.46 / 0.086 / 5.373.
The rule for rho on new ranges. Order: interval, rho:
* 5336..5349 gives 2.26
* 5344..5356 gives 2.24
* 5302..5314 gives 2.32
